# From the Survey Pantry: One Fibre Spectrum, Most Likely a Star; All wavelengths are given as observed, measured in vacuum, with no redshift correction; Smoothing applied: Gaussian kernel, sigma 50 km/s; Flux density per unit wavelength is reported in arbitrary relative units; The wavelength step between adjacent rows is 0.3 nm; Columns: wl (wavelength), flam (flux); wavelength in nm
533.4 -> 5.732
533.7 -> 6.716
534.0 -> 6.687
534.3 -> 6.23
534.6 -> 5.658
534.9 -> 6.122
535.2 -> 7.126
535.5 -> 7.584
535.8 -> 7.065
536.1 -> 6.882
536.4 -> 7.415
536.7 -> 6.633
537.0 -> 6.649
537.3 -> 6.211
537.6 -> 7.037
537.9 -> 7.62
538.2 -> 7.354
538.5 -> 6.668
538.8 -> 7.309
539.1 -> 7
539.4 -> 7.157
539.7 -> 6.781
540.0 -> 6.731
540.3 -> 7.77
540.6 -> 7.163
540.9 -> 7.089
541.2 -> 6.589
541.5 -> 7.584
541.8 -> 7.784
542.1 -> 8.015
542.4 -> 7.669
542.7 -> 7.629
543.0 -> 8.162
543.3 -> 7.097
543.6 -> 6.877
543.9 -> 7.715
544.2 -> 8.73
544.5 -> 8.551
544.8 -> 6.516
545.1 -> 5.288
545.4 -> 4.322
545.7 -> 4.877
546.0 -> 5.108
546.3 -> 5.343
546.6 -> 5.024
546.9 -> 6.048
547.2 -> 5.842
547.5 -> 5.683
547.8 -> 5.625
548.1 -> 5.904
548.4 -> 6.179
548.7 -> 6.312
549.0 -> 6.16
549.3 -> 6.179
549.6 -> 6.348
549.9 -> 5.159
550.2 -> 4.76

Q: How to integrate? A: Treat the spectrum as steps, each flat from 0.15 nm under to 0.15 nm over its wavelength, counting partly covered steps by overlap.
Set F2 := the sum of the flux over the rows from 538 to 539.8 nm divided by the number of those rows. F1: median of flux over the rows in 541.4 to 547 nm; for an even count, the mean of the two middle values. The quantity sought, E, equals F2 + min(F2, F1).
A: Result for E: 14.1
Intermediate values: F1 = 7.10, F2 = 7.04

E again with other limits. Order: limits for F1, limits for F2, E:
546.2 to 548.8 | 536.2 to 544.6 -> 13.2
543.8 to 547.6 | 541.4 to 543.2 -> 13.5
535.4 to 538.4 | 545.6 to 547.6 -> 10.8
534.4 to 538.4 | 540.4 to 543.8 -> 14.5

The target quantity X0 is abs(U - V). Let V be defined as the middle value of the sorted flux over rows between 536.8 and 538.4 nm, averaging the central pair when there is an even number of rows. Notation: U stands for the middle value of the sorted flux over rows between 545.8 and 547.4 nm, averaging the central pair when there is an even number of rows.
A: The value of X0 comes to 1.7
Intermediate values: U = 5.3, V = 7.04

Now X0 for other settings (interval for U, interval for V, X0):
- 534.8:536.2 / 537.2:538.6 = 0.0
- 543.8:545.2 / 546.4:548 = 2.0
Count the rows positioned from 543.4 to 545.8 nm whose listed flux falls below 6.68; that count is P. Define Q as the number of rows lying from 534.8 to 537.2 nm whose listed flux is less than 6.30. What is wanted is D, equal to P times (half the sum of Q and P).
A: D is 10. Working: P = 4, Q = 1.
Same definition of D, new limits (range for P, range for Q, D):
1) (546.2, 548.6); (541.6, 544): 32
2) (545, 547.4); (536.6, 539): 36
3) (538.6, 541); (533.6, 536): 0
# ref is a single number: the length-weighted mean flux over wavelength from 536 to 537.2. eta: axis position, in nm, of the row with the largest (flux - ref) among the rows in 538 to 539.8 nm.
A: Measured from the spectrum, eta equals 538.2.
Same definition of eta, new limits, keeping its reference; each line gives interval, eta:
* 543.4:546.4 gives 544.2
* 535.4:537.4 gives 535.5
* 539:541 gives 540.3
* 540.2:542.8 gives 542.1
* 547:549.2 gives 548.7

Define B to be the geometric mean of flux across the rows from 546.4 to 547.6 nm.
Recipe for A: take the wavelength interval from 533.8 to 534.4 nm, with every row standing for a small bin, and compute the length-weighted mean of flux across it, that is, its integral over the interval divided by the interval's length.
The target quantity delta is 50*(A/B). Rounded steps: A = 6.5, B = 5.6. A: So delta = 58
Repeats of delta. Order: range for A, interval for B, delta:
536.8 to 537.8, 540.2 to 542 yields 46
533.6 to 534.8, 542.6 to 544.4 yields 41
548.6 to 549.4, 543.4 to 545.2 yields 43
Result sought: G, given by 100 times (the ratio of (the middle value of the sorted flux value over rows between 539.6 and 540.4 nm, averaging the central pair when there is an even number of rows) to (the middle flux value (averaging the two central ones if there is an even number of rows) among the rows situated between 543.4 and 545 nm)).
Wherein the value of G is 88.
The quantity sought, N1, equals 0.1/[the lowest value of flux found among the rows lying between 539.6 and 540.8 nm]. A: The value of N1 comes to 0.0149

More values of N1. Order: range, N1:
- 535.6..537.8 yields 0.0161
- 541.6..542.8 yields 0.0131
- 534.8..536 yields 0.0163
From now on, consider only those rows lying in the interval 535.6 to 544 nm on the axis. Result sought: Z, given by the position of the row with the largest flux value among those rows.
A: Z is 543.0 nm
